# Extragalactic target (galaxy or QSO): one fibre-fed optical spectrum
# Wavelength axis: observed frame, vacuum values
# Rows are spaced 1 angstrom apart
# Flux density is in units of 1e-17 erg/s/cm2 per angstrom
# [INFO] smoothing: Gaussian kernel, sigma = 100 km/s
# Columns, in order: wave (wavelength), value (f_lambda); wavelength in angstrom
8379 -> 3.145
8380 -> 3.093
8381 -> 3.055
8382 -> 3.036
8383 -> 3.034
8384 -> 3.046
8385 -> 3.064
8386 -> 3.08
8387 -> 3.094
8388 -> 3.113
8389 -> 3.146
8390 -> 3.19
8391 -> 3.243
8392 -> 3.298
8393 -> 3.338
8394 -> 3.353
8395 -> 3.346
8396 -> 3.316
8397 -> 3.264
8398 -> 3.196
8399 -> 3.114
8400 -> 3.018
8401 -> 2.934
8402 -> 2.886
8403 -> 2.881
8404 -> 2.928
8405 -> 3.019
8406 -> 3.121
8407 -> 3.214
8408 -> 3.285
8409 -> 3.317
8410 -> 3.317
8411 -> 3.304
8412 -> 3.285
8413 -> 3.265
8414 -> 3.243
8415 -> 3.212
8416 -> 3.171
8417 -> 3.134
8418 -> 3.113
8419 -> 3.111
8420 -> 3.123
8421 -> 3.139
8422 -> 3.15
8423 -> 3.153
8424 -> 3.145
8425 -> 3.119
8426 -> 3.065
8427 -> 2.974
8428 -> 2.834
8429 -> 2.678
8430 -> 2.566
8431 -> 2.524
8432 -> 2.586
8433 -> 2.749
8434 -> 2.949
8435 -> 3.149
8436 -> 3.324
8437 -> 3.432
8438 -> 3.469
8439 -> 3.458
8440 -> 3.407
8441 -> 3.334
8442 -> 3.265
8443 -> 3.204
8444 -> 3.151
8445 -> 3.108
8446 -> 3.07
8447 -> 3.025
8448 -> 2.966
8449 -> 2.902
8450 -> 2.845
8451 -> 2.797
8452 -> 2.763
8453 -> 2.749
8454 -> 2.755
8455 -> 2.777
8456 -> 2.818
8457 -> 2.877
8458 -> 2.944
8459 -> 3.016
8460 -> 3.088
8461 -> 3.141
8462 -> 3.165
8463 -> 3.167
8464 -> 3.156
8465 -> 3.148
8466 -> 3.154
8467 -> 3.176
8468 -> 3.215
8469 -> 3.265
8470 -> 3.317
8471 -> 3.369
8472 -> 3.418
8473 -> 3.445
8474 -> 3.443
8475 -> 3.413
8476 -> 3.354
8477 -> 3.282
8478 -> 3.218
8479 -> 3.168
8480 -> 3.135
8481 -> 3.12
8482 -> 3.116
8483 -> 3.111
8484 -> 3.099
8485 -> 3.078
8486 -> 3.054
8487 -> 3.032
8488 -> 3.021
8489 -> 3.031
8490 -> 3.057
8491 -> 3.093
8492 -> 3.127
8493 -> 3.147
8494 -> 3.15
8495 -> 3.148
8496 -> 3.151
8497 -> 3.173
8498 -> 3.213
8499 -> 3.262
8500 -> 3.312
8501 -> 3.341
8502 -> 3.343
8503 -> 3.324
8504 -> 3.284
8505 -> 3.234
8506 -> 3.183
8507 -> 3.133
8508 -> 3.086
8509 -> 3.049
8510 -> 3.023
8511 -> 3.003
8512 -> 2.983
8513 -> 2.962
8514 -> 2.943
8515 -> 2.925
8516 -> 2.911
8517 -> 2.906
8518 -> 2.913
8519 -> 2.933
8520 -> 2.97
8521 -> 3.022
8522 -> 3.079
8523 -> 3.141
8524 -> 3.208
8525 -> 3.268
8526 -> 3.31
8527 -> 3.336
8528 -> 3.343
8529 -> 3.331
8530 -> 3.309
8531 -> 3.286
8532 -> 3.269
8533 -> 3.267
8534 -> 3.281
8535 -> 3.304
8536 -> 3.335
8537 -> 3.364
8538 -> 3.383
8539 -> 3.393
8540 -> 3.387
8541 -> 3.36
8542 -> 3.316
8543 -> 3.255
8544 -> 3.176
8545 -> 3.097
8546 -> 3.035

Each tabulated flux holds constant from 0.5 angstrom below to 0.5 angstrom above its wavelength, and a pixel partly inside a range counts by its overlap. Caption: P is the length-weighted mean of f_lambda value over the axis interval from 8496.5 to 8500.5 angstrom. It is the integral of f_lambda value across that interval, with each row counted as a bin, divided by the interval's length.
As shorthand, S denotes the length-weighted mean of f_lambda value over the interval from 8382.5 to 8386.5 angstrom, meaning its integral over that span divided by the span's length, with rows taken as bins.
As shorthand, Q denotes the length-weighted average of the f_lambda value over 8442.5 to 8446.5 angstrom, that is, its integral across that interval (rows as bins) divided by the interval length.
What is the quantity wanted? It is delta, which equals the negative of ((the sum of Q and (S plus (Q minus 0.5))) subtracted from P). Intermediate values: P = 3.24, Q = 3.13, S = 3.06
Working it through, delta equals 5.6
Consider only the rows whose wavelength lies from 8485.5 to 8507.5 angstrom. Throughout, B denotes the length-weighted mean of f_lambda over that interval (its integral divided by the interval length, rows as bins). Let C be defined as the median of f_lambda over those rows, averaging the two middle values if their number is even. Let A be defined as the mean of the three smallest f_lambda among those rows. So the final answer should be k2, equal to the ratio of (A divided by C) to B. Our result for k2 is 0.303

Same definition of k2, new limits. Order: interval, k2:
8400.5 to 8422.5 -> 0.293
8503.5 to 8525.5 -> 0.315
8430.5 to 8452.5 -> 0.276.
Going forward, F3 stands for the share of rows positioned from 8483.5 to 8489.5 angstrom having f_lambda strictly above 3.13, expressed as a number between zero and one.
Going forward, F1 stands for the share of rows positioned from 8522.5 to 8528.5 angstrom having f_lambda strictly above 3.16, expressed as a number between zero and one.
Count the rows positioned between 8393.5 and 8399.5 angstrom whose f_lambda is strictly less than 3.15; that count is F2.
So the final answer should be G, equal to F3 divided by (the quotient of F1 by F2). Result 0.0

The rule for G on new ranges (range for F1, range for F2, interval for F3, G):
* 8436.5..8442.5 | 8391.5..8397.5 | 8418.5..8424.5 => 0.0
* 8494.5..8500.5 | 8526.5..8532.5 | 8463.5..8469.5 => 0.0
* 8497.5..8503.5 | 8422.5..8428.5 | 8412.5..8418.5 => 4.2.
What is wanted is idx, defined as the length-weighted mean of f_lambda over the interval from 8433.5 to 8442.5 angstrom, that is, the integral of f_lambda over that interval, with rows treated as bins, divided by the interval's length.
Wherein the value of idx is 3.31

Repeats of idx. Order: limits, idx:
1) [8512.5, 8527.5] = 3.06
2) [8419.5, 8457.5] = 3.01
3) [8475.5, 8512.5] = 3.15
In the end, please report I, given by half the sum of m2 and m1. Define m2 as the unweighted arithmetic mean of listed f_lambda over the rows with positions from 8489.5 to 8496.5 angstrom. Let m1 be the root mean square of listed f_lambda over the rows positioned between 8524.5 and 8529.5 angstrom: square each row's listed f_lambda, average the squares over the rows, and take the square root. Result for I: 3.22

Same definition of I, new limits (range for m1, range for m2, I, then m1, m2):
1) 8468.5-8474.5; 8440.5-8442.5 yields 3.34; 3.38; 3.30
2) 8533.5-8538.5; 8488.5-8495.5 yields 3.22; 3.33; 3.11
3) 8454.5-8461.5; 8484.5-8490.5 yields 3.00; 2.95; 3.05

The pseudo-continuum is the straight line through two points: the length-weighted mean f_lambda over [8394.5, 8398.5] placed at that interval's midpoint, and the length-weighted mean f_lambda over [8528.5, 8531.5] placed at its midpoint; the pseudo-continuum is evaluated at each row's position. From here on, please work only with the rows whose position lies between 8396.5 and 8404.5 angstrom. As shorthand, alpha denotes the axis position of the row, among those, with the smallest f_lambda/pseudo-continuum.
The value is 8403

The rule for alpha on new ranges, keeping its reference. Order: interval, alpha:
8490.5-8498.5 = 8491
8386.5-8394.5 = 8387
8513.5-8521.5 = 8517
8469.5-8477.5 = 8477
